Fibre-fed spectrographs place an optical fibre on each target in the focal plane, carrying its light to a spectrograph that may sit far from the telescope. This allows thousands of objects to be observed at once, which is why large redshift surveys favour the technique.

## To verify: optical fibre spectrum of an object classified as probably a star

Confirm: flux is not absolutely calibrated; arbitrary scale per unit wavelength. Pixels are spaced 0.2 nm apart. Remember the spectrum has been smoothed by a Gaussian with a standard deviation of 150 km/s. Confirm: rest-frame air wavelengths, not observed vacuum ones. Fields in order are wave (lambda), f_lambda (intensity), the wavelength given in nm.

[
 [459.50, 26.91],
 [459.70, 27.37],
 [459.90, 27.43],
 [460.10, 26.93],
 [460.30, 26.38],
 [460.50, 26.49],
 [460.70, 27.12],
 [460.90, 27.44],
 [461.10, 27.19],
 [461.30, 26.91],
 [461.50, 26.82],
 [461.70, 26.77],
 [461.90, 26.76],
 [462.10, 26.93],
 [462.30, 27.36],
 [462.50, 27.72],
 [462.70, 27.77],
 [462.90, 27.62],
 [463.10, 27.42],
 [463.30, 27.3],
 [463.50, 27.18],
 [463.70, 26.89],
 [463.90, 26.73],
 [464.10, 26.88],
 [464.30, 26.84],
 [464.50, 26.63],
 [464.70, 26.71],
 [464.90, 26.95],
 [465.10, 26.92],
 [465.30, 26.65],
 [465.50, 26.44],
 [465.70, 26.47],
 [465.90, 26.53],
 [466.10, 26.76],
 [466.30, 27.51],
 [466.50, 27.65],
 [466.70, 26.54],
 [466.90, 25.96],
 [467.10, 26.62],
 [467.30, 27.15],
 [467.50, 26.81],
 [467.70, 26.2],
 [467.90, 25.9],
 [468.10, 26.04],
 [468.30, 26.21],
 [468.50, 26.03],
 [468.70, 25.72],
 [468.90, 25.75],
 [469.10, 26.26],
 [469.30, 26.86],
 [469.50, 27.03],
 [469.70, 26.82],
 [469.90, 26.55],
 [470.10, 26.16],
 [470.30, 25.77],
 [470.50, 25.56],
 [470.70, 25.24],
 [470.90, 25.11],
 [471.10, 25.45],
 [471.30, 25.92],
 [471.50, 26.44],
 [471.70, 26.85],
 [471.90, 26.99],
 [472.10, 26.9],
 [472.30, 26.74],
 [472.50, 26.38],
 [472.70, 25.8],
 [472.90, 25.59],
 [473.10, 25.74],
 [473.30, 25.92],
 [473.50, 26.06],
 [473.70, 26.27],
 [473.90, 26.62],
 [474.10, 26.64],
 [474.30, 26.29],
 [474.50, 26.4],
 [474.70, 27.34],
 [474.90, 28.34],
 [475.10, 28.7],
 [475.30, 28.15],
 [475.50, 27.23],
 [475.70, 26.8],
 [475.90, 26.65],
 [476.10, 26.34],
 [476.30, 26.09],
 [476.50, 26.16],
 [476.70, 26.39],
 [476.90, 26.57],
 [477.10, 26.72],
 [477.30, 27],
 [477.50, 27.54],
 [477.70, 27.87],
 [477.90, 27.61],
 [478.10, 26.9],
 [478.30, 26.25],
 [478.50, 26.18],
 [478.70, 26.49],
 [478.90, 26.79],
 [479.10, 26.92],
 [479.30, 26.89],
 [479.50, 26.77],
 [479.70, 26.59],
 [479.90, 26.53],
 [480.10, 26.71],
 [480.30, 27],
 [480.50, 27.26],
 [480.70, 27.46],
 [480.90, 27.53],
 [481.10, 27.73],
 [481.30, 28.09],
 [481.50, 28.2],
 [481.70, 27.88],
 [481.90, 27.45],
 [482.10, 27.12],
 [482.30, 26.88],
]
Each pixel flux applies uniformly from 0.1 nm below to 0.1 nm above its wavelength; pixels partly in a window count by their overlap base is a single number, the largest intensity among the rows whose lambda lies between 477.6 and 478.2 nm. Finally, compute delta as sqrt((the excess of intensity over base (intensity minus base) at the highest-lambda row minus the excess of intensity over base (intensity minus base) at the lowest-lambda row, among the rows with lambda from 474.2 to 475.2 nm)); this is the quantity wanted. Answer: 1.6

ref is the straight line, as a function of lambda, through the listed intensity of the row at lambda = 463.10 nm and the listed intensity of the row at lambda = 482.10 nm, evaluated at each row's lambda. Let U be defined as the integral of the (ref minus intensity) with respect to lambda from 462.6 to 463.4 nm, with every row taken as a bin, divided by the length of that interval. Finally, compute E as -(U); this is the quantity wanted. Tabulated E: 0.1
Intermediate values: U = -0.1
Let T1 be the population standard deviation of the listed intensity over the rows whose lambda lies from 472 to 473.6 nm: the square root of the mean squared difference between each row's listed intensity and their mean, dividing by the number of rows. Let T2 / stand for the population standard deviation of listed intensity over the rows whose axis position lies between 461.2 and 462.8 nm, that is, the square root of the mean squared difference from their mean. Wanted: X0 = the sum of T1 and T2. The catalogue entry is 0.8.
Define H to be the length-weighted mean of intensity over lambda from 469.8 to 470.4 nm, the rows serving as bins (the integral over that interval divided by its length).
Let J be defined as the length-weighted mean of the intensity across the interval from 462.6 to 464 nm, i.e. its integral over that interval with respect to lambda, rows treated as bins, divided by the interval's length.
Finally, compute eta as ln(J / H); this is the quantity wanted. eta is 0.042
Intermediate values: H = 26.2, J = 27.3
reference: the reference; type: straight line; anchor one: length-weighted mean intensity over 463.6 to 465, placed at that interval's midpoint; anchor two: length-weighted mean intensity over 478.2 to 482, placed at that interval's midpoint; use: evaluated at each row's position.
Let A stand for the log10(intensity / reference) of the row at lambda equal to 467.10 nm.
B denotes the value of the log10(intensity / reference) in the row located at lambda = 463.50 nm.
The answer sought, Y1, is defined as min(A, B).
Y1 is -0.004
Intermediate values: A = -0.0038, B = 0.006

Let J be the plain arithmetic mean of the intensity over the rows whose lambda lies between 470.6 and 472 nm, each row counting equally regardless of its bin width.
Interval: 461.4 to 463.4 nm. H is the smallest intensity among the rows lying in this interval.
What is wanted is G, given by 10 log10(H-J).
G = -1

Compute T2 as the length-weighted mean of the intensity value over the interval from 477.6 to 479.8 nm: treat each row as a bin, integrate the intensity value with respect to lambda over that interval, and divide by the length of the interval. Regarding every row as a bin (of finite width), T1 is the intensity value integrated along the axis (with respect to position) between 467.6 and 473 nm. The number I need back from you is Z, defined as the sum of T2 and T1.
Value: 168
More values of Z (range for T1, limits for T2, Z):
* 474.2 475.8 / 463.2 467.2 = 71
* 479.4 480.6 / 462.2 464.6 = 59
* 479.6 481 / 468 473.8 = 64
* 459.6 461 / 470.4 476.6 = 64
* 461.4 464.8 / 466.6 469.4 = 118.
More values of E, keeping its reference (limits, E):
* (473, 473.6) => -1.4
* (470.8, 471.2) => -2.0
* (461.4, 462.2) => -0.6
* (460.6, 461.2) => -0.2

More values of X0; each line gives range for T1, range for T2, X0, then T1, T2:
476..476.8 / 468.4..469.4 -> 0.5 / 0.12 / 0.42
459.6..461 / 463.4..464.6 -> 0.6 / 0.41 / 0.17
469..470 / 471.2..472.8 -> 0.7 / 0.27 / 0.42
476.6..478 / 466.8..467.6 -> 1.0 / 0.53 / 0.43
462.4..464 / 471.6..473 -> 0.9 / 0.36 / 0.52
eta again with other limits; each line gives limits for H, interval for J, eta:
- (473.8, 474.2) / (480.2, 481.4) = 0.033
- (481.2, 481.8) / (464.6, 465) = -0.045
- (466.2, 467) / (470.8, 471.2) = -0.063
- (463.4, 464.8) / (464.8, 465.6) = -0.004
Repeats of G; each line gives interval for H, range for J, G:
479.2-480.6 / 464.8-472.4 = -9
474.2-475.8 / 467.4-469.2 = -7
